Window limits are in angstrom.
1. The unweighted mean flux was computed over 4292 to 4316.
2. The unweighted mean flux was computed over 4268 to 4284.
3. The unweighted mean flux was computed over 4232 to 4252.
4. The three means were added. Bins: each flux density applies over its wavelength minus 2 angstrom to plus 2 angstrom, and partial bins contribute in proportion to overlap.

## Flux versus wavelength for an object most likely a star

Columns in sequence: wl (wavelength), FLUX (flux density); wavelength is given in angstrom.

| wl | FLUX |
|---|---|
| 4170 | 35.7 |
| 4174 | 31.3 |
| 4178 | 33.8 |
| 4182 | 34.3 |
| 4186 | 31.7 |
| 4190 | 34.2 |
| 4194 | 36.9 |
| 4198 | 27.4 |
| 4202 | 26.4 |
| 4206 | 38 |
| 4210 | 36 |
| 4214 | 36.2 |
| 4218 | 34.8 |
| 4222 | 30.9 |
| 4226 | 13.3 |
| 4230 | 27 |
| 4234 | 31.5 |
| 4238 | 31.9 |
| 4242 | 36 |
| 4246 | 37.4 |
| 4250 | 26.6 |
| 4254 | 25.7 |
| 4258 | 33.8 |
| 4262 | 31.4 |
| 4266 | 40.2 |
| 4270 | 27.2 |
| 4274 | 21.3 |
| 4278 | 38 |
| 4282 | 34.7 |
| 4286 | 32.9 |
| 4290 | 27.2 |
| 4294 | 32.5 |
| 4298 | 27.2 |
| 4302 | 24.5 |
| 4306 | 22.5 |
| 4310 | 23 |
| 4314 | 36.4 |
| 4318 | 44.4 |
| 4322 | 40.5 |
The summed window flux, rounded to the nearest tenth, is 90.7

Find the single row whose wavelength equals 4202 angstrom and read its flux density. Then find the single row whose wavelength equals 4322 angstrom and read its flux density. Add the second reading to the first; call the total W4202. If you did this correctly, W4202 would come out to 67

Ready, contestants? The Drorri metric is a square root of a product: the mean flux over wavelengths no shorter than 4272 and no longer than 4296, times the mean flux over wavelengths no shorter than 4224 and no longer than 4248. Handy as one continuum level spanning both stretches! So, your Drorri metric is 30.3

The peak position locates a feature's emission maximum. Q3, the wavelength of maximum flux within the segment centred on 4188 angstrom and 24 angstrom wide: 4194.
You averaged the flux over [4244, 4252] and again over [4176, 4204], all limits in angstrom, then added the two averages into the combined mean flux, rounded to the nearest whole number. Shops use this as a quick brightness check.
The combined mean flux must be 64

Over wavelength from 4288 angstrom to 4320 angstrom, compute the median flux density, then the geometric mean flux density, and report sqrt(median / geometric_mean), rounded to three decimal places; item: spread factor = 0.969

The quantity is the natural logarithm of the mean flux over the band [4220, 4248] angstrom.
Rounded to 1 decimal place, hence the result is 3.4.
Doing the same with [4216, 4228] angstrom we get 3.3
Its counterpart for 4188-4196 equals 3.6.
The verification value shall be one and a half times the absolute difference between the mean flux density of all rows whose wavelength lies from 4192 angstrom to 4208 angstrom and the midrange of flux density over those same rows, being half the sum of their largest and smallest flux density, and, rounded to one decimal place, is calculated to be 0.0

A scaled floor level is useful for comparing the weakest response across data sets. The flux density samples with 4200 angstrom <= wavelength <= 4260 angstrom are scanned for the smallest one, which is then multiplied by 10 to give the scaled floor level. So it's 133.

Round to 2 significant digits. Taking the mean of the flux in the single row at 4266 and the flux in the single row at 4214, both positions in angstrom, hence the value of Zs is 38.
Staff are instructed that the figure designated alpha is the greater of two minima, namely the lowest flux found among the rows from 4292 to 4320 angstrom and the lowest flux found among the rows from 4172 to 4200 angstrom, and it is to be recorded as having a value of 27.4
